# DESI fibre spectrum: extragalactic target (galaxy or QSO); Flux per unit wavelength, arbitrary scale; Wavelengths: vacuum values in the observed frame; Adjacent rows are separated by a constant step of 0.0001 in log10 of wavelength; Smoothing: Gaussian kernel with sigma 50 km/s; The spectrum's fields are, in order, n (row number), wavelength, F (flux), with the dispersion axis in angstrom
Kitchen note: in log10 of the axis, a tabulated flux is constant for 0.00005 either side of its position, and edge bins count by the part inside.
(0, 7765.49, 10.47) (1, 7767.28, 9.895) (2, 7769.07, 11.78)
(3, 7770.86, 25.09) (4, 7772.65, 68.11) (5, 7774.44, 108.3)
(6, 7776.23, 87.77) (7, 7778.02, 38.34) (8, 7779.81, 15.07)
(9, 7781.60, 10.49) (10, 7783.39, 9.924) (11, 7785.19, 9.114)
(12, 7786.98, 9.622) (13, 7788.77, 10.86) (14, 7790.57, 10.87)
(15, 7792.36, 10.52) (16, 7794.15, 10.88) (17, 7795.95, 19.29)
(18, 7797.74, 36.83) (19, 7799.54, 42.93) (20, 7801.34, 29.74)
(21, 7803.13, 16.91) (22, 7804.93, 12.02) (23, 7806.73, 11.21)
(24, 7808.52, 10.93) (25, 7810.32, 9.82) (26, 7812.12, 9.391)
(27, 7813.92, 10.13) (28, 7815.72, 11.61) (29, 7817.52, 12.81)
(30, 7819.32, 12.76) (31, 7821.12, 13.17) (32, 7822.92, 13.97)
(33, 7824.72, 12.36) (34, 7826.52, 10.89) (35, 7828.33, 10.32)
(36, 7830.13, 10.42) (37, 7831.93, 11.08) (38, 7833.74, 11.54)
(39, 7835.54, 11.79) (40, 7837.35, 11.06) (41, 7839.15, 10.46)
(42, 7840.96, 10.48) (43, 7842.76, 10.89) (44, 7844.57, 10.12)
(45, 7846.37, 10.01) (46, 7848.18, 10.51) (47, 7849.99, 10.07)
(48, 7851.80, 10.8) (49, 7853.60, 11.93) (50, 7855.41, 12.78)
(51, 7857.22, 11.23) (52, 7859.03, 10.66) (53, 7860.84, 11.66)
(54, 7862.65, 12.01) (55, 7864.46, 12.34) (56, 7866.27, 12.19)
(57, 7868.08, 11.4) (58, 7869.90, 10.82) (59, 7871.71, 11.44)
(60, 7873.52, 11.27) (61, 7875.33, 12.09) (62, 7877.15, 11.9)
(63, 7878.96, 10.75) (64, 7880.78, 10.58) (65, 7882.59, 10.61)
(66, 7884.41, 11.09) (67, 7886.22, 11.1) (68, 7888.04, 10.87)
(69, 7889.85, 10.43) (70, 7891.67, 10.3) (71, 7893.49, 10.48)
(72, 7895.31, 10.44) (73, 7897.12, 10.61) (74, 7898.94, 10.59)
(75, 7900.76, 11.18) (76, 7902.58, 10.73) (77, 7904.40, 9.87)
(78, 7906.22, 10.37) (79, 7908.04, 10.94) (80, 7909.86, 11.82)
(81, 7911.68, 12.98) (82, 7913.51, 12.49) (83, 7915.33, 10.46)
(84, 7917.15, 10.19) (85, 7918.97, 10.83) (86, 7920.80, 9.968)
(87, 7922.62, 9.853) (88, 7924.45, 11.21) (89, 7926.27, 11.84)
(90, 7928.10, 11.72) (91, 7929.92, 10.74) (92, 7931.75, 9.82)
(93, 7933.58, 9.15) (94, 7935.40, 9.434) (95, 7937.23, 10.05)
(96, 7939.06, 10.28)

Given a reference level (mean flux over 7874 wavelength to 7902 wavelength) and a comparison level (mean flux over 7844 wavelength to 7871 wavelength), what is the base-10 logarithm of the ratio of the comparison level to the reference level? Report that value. 0.01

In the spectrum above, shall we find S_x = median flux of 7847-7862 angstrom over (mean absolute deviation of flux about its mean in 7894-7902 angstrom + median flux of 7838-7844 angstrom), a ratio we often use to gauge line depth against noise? 1.03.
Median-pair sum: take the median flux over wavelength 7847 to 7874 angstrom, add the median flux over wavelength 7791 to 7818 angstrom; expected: 23.0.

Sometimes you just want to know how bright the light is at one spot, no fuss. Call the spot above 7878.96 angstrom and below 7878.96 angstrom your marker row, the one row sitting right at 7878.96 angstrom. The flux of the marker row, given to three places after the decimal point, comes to 10.750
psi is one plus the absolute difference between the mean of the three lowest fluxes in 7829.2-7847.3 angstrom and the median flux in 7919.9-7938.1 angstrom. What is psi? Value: 1.17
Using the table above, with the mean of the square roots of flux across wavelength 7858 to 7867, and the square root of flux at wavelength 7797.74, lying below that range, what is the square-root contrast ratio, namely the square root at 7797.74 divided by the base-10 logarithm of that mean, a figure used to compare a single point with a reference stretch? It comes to 11.3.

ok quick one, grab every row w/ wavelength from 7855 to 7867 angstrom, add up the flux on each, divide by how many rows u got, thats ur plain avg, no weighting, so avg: 11.8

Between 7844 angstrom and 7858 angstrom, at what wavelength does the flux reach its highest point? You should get 7855.41 angstrom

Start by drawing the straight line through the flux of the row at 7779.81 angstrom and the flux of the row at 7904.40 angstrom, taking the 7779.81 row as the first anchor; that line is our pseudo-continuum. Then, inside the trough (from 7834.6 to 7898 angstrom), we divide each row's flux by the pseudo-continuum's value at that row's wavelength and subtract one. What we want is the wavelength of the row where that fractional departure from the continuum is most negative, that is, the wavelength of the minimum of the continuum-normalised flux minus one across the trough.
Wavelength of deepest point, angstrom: 7846.37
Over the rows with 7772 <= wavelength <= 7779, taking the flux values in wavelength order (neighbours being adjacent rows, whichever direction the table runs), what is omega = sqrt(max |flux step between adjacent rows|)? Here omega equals 7.0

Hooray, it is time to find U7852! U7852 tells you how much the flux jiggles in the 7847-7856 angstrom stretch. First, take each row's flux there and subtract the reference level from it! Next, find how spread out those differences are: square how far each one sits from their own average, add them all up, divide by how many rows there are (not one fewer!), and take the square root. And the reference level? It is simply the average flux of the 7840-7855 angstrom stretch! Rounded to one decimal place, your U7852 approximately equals 1.0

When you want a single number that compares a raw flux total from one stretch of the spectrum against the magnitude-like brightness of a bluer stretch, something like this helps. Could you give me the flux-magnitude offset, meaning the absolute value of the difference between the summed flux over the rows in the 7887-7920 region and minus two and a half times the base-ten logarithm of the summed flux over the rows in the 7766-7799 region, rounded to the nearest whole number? 202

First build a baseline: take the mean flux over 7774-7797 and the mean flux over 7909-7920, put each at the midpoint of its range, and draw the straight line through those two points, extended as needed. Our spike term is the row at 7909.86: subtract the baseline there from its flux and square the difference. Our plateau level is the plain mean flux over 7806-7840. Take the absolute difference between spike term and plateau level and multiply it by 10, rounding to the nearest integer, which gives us 113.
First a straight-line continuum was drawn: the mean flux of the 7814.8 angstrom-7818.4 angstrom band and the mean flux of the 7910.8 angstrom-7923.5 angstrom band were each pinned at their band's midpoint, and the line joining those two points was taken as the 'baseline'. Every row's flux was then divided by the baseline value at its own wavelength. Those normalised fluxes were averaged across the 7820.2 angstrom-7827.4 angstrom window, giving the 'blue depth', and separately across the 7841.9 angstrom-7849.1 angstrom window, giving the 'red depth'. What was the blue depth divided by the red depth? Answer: 1.19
